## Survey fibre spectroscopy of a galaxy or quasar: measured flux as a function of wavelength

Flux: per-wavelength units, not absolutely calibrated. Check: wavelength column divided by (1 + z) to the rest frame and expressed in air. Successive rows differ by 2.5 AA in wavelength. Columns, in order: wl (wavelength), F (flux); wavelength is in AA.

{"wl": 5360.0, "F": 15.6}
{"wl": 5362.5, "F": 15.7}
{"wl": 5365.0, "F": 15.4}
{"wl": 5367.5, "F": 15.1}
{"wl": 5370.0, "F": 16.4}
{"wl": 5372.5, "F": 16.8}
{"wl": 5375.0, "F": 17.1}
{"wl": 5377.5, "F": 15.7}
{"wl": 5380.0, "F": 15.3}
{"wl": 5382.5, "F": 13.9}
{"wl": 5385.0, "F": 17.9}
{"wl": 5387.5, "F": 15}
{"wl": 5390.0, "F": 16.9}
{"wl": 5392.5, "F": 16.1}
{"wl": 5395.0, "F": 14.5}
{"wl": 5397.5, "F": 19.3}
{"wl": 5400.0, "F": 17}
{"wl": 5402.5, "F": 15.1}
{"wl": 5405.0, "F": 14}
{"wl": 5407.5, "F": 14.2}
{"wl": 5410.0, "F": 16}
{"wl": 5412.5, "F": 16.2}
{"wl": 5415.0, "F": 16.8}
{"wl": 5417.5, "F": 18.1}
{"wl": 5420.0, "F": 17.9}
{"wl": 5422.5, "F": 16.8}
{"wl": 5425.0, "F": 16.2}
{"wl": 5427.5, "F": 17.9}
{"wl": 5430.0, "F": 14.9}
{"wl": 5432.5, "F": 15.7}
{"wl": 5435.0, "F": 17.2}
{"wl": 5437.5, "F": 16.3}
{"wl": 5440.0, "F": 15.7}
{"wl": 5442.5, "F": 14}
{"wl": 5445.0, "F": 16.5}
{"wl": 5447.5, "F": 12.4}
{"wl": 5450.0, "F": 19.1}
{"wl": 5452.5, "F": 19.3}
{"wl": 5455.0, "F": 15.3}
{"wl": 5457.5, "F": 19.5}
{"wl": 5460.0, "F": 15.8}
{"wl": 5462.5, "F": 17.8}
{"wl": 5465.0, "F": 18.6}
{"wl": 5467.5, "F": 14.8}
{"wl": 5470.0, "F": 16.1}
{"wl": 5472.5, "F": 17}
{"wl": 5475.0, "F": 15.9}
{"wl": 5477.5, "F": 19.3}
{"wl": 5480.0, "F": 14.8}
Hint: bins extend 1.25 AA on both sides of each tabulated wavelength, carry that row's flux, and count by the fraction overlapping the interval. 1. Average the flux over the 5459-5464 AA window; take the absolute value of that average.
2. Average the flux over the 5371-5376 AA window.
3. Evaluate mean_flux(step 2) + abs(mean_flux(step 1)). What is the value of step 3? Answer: 34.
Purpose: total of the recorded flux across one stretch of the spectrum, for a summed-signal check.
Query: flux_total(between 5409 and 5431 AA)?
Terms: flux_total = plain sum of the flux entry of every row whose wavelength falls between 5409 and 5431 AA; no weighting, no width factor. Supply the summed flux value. 151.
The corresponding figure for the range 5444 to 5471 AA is 185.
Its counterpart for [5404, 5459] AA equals 360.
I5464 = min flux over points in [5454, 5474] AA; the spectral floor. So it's 14.8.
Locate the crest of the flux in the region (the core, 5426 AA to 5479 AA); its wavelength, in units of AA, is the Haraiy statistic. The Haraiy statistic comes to 5457.5 AA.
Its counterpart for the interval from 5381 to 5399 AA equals 5397.5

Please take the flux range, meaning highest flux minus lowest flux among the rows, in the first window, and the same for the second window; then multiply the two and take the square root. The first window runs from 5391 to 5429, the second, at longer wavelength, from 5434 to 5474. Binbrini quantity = 6.1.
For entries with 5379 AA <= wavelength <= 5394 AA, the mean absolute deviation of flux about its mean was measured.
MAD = 1.1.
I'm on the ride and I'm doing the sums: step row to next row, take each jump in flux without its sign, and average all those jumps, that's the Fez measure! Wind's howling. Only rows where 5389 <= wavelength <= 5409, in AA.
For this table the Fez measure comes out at 1.8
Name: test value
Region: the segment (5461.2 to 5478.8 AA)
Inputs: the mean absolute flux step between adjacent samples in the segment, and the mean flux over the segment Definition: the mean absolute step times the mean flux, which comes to 32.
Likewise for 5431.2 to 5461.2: 45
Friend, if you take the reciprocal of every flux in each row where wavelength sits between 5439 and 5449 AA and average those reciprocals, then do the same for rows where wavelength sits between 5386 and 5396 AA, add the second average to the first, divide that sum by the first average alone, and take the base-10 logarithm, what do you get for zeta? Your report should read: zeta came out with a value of 0.285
